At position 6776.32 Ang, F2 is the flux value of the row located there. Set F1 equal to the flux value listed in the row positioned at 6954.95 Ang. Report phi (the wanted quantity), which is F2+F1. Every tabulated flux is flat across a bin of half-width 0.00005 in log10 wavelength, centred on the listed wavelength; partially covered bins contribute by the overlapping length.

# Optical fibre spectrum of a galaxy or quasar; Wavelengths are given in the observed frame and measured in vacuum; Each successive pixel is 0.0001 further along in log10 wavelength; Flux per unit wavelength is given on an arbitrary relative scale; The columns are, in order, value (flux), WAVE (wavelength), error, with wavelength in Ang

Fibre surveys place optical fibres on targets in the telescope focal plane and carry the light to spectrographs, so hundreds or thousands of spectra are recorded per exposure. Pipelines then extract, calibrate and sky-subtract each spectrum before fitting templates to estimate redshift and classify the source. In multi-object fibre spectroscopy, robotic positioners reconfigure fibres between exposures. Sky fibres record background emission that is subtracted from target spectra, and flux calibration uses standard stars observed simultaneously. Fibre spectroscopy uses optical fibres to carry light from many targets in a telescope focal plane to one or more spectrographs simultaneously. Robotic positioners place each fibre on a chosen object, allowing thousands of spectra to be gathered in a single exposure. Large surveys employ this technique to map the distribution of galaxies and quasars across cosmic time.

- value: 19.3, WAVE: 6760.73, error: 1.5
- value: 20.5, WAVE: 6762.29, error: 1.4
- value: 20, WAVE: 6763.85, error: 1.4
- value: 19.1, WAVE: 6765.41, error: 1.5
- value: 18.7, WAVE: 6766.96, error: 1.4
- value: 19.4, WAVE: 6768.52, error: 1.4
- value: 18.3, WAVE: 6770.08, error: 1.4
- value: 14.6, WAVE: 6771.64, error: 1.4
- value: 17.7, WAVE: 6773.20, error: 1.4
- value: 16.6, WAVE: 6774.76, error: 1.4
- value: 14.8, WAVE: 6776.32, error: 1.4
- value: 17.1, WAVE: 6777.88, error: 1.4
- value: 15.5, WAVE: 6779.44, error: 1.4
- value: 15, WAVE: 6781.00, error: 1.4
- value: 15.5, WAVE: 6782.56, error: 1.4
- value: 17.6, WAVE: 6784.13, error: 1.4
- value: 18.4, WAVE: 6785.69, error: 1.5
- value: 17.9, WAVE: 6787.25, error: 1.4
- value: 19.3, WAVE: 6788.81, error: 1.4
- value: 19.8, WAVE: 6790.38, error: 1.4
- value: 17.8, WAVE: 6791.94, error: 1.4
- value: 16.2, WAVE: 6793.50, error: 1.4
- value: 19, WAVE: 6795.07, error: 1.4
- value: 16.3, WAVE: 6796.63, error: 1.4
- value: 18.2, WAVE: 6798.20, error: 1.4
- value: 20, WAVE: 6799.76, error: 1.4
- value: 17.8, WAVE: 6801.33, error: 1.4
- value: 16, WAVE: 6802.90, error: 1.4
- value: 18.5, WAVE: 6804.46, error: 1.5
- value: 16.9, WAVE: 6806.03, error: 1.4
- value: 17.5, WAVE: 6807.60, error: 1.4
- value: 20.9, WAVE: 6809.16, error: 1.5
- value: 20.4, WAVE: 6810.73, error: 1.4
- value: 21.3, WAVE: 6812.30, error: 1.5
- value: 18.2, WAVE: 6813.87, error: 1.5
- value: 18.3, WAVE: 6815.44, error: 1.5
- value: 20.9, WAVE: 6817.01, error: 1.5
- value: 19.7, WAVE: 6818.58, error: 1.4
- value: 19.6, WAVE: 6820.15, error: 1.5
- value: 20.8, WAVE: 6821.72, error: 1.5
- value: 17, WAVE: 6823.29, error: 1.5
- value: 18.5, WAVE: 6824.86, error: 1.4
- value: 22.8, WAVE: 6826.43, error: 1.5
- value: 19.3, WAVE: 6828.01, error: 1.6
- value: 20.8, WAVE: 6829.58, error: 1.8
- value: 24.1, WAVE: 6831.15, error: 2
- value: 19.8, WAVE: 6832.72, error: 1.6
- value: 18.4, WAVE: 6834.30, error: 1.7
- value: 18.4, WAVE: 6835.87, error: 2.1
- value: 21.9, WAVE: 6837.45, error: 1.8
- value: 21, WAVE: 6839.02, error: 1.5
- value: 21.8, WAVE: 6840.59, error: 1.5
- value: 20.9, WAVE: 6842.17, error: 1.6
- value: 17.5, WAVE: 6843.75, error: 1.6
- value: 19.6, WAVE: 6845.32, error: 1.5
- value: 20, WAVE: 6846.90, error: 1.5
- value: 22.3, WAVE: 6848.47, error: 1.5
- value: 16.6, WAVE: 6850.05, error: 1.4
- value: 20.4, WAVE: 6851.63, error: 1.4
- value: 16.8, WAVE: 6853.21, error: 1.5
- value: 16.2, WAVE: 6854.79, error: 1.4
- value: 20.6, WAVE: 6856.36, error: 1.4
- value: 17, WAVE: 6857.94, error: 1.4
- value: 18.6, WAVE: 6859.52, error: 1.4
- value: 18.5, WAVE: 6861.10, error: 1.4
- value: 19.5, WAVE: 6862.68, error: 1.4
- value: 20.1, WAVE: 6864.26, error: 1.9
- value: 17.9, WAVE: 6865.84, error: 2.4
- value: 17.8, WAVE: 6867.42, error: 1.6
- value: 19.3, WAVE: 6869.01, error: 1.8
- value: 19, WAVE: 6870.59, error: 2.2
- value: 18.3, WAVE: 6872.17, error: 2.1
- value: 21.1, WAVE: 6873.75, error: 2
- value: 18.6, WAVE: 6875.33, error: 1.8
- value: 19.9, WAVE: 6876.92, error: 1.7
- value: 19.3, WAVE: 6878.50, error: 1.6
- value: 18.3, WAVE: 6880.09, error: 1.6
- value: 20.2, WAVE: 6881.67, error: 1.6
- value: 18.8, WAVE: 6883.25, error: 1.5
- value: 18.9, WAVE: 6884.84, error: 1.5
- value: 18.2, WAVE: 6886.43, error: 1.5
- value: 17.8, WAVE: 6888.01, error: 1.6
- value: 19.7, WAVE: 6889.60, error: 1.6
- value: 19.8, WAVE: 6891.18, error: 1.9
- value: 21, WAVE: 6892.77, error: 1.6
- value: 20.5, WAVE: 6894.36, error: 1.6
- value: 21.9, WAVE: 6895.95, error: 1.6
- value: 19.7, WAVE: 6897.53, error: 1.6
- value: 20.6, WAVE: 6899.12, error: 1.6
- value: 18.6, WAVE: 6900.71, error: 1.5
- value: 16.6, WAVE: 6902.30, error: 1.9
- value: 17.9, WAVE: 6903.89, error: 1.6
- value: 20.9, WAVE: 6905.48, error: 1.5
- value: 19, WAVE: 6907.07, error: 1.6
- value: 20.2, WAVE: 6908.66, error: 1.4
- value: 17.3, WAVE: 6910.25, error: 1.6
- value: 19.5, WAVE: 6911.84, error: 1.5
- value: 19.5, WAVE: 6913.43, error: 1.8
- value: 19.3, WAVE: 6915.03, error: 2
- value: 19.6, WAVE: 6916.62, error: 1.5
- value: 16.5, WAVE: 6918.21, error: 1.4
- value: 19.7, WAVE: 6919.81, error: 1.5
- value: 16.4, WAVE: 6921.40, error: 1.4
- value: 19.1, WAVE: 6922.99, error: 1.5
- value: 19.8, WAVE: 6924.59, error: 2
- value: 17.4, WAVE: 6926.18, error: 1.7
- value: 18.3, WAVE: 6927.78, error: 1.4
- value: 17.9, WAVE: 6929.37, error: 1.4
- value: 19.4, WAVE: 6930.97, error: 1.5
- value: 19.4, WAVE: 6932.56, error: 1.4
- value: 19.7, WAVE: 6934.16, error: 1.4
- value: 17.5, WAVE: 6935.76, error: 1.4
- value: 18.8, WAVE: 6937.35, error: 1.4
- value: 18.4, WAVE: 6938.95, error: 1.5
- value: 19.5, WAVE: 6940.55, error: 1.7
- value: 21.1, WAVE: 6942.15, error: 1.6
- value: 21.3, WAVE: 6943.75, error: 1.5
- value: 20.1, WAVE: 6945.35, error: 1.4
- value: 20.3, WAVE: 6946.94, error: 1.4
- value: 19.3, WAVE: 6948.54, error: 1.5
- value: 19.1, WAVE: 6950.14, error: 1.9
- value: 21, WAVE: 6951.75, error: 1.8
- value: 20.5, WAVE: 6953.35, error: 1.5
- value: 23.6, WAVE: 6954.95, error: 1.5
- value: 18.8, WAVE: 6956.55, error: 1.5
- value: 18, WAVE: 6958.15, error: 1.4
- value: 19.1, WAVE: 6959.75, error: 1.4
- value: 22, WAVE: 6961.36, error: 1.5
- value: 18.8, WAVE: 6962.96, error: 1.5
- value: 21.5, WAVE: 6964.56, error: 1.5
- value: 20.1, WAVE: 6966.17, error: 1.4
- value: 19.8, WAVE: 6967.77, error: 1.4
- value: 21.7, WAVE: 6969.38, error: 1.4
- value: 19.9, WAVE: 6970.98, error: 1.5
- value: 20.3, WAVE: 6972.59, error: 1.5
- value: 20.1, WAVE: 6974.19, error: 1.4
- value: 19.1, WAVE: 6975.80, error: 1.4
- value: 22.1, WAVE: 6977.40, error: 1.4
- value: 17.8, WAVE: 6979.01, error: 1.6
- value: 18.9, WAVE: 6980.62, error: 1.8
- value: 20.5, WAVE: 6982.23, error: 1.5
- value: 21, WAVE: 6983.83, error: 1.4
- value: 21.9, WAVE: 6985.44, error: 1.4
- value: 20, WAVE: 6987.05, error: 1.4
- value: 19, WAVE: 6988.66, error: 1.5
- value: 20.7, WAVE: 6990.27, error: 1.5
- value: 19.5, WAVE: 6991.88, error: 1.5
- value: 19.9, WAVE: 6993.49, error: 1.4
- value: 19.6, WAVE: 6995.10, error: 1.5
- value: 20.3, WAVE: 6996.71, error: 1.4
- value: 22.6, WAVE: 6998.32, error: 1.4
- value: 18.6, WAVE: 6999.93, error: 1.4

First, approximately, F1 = 23.6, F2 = 14.8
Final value 38.4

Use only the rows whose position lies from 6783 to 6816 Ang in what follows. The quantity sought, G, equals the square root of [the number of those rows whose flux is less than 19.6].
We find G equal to 4.0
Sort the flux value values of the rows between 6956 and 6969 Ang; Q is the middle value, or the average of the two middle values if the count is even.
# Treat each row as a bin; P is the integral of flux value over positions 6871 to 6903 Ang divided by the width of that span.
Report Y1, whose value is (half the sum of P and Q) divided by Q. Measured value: 1.00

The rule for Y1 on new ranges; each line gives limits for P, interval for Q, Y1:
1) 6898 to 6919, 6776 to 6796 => 1.04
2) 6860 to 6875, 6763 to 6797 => 1.04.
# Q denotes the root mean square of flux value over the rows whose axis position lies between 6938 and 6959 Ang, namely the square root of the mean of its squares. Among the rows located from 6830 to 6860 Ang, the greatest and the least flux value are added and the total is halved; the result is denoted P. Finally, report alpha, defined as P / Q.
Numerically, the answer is 1.00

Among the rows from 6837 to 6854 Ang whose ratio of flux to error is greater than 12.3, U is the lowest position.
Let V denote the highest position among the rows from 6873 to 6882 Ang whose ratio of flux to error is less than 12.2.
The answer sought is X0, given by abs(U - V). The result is 41.1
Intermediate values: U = 6839.02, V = 6880.09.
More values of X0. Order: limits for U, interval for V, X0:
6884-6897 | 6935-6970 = 66.9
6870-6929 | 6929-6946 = 58.9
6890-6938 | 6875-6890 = 4.8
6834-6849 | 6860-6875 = 34.7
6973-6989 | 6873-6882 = 94.1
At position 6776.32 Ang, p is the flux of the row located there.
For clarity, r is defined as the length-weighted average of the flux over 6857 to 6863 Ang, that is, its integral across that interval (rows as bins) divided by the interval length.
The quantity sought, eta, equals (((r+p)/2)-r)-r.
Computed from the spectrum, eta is -20.1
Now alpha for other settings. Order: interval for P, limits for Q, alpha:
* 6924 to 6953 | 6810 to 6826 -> 0.99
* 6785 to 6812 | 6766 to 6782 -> 1.09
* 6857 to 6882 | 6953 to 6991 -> 0.94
